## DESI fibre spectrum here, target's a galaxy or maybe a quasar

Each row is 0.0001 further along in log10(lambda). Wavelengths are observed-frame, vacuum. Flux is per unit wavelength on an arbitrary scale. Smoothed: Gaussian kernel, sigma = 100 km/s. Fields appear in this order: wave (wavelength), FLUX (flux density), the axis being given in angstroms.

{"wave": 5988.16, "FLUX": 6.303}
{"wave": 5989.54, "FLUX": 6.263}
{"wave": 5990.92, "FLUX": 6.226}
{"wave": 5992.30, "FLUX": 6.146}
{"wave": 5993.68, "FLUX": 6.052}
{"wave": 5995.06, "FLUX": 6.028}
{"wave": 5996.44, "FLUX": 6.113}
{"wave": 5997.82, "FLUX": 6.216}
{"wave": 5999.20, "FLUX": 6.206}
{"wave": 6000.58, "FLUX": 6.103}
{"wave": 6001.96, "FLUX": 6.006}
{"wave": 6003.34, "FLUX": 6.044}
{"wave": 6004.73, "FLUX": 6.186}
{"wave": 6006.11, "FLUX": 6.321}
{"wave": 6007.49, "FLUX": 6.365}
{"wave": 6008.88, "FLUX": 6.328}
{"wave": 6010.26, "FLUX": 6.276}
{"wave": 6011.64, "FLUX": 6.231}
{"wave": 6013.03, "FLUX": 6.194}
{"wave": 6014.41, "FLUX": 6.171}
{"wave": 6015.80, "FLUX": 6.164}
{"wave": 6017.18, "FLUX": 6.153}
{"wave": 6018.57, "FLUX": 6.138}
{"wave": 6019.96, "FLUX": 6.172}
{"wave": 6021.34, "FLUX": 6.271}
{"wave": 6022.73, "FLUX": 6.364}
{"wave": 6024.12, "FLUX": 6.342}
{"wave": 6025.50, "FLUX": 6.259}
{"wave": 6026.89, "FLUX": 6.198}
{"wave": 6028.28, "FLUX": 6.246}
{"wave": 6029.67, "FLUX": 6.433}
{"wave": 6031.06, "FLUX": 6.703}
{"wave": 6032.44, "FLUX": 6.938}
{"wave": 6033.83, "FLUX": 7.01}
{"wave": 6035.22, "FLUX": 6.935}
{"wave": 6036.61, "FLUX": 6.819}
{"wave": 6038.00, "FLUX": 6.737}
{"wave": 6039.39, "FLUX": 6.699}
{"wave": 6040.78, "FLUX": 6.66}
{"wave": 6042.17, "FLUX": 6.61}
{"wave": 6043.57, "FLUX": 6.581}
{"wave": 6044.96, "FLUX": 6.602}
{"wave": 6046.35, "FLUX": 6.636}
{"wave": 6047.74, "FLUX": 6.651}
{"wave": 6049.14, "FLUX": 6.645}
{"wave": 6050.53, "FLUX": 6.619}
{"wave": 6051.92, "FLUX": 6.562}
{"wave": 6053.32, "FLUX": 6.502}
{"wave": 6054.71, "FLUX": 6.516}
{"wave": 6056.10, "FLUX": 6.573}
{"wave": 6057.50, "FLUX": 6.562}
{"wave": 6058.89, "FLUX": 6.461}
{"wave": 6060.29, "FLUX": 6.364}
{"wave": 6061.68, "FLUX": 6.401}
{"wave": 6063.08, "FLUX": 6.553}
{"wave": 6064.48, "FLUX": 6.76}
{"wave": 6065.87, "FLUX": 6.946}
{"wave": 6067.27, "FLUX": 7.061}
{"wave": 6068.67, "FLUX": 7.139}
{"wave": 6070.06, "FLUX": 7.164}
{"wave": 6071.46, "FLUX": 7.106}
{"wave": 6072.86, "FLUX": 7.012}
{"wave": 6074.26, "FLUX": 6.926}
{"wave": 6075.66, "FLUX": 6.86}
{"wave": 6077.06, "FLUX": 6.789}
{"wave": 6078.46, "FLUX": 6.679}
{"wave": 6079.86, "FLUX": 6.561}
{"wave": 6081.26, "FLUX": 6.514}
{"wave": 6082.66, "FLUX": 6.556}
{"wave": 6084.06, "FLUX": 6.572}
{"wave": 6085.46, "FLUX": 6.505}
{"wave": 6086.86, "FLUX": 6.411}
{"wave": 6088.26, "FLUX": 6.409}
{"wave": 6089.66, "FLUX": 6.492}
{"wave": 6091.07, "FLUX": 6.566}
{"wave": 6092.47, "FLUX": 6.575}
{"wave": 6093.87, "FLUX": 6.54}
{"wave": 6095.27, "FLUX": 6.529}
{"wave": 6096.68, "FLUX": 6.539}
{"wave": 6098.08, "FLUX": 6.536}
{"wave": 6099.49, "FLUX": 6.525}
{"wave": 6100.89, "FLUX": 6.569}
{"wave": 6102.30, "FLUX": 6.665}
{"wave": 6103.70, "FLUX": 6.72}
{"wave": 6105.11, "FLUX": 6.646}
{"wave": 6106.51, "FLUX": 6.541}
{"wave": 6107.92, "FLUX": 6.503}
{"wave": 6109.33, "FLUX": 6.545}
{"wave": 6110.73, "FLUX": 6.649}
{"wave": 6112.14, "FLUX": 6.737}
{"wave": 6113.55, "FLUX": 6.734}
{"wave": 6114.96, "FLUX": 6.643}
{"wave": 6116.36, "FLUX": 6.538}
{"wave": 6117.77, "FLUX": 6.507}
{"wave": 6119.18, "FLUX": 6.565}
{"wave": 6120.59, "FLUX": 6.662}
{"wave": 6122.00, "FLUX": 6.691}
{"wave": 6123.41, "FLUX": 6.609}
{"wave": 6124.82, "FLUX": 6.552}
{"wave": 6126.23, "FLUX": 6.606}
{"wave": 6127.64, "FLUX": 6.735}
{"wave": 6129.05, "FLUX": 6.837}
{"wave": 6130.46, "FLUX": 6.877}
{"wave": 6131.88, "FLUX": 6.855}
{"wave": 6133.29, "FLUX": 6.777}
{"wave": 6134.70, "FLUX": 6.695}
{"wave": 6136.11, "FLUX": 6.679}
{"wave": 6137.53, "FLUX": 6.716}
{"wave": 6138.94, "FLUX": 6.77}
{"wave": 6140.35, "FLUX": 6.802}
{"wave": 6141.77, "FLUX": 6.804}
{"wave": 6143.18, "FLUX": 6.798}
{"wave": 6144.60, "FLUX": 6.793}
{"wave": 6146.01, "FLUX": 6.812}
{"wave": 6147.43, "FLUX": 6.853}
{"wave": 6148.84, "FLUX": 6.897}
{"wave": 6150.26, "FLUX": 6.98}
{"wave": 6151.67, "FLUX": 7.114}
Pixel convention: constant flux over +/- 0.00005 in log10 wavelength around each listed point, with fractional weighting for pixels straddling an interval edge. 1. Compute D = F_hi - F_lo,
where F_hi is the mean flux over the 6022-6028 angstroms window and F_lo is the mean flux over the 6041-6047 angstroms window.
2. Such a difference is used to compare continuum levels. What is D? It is -0.32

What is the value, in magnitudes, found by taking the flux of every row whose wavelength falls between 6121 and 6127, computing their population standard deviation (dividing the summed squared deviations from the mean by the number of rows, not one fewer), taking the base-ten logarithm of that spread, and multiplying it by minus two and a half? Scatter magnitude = 3.3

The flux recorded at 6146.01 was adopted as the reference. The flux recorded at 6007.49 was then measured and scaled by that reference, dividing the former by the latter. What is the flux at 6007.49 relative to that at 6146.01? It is 0.93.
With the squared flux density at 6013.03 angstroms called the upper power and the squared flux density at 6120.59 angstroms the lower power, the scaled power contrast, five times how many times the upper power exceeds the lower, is 4.32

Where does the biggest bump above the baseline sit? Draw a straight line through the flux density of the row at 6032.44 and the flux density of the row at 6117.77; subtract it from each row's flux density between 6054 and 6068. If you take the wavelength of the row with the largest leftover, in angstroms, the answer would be 6067.27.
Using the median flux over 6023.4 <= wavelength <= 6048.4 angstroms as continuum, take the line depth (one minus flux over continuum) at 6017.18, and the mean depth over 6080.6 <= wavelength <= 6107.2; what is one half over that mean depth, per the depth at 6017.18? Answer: 471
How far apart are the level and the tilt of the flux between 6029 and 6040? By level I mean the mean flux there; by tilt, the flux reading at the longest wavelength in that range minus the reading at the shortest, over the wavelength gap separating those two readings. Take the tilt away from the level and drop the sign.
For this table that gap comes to 6.76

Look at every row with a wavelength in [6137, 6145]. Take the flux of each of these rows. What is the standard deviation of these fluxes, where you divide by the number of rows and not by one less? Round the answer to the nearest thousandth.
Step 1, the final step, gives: 0.031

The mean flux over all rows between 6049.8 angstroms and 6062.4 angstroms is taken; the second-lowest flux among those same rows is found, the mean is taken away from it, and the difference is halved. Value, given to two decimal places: -0.05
